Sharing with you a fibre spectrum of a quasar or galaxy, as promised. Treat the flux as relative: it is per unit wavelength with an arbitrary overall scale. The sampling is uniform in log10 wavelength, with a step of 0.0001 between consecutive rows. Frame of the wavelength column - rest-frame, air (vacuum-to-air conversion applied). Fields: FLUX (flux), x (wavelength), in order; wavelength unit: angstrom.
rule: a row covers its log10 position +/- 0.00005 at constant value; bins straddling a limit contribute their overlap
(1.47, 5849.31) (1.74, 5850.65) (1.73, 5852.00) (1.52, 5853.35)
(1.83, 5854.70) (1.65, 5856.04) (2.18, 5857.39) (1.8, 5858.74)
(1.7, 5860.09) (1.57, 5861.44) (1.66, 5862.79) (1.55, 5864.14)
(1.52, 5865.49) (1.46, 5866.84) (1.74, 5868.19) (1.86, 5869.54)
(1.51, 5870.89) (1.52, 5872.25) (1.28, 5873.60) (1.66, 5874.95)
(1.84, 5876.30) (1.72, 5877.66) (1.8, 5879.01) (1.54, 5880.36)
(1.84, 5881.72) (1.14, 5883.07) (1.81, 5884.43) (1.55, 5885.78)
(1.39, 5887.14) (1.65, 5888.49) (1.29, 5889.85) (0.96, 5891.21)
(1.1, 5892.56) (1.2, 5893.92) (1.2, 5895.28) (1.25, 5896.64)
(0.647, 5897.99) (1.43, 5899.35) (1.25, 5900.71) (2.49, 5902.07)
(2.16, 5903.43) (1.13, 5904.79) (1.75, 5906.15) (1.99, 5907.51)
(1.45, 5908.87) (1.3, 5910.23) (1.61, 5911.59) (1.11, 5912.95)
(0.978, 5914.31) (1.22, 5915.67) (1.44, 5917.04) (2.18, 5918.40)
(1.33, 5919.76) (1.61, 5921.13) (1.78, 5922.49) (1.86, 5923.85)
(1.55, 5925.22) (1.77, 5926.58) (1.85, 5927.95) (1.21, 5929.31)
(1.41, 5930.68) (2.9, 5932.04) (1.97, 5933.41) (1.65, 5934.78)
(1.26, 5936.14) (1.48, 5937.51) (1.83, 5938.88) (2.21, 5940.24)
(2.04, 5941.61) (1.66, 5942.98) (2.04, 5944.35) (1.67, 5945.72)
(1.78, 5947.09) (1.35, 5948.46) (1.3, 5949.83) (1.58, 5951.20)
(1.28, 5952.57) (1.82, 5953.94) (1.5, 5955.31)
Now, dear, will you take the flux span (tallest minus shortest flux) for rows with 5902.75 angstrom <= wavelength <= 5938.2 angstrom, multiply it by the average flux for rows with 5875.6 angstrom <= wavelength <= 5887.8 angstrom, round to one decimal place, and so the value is 3.1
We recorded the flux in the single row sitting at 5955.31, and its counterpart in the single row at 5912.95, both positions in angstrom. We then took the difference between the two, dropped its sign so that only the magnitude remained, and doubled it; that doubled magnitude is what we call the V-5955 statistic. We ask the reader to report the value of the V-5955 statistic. 0.78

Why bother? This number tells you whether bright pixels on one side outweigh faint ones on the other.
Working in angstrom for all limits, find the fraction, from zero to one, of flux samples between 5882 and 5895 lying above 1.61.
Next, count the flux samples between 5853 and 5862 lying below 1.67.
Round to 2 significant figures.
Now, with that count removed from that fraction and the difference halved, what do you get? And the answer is -1.4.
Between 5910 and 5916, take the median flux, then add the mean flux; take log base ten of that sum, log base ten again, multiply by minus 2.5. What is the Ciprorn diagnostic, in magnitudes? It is 1.02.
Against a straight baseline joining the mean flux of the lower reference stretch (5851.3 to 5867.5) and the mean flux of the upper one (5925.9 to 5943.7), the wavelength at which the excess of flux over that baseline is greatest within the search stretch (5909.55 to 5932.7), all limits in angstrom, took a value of 5932.04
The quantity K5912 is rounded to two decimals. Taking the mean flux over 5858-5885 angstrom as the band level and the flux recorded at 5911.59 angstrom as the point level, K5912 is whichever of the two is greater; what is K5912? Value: 1.63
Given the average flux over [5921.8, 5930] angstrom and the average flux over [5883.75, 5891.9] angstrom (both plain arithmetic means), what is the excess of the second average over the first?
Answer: -0.23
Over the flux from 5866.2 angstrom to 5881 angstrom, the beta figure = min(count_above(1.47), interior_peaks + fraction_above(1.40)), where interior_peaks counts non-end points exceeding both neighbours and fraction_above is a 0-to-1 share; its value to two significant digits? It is 4.9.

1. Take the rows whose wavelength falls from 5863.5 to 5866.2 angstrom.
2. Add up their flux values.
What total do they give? 3.1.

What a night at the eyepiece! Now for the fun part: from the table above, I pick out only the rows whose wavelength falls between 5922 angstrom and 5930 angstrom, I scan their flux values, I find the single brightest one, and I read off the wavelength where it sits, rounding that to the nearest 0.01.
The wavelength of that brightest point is 5923.85 angstrom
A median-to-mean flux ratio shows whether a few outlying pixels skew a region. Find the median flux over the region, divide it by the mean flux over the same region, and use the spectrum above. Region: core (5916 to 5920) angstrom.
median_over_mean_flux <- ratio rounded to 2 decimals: 0.87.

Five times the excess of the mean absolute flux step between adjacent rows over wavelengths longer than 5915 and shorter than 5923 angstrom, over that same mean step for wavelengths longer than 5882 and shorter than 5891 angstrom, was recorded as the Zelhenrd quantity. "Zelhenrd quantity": 0.55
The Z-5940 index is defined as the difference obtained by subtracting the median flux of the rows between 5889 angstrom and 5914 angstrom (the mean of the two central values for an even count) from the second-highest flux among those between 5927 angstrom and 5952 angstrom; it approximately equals 0.94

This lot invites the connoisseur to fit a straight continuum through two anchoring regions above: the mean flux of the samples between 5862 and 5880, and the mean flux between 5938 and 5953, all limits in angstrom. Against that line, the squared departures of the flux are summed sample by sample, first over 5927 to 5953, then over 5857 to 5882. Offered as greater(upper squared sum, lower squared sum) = 3.1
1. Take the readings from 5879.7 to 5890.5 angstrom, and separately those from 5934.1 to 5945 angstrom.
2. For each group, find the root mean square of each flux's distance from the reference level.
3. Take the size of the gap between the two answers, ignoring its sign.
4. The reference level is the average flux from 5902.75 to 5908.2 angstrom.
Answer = 0.026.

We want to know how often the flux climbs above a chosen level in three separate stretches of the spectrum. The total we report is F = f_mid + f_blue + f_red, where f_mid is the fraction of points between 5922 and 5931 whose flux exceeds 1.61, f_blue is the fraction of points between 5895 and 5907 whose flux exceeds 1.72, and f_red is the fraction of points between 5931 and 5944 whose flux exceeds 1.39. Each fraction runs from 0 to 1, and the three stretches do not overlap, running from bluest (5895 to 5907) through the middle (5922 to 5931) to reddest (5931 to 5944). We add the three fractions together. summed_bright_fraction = 1.8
